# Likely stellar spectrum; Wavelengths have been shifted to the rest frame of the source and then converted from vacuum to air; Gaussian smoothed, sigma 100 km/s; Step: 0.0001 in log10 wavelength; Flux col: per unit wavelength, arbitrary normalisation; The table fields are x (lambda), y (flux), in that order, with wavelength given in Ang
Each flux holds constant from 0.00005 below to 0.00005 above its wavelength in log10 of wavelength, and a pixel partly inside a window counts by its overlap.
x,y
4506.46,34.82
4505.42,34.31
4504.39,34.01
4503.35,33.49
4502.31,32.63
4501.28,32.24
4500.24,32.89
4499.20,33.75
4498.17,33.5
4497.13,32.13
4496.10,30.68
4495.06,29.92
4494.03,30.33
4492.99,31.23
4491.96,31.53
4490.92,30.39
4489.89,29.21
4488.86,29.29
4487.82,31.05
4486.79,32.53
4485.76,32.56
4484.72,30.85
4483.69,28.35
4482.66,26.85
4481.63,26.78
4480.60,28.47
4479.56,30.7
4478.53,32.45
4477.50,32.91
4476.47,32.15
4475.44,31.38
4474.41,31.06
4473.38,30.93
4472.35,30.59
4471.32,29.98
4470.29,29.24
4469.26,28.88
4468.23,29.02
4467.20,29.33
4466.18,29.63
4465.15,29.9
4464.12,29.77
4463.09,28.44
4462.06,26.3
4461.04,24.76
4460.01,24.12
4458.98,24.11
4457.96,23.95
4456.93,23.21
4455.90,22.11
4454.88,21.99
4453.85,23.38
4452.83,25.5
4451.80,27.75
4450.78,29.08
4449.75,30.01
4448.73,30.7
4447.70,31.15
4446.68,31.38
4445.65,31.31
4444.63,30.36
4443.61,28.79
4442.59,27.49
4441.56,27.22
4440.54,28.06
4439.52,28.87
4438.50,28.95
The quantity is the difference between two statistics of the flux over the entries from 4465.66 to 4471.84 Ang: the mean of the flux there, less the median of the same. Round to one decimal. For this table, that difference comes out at 0.1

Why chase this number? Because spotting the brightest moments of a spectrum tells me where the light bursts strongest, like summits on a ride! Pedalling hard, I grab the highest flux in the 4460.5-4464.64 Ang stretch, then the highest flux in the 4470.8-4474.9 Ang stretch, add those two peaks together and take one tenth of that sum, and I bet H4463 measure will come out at 6.08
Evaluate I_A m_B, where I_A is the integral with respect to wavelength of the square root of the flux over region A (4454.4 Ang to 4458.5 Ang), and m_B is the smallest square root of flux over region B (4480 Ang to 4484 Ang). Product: 101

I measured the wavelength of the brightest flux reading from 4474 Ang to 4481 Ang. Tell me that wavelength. 4477.50 Ang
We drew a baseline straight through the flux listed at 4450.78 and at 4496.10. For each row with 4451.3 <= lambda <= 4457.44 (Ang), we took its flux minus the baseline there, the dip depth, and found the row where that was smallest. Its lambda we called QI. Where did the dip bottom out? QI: 4454.88 Ang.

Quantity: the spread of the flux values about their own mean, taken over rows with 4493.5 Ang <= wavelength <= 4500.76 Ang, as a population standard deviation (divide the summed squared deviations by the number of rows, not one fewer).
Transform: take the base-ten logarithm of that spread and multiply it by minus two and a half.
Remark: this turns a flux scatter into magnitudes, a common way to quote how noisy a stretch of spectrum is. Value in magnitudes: -0.41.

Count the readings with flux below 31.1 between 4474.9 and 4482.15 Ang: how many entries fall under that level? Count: 3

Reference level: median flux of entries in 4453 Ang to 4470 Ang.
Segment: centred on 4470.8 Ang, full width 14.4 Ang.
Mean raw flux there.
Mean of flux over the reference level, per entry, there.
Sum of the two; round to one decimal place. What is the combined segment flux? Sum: 31.5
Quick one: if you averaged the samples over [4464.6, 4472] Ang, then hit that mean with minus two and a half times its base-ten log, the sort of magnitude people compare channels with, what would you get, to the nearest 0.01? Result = -3.67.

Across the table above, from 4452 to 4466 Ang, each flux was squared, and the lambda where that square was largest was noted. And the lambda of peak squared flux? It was 4465.15 Ang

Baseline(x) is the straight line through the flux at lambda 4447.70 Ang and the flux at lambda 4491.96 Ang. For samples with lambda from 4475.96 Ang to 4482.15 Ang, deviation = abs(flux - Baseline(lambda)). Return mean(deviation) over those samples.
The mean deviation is 1.9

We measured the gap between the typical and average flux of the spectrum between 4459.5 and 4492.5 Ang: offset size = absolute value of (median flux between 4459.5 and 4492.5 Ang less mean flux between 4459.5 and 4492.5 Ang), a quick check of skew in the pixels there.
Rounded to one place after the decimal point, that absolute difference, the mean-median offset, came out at 0.2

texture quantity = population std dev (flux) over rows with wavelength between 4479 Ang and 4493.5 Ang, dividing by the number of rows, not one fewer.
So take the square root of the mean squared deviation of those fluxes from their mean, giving 1.8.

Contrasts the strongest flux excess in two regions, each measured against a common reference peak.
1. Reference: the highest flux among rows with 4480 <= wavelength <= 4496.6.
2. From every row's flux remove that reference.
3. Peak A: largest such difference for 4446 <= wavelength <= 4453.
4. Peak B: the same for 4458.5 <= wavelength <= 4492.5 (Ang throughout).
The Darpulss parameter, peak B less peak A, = 1.53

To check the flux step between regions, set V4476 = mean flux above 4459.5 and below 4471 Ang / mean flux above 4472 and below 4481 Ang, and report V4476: 0.902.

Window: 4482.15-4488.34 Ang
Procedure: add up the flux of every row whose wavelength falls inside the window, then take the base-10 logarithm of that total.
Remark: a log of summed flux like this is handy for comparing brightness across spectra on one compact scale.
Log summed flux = 2.26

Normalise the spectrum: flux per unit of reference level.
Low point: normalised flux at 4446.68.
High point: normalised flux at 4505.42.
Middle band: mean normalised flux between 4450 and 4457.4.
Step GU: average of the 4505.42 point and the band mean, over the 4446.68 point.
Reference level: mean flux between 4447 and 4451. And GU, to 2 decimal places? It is 0.94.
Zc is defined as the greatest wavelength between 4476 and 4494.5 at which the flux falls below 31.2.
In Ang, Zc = 4494.03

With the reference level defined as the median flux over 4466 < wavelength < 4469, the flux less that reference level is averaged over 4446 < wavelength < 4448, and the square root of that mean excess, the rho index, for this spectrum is 1.4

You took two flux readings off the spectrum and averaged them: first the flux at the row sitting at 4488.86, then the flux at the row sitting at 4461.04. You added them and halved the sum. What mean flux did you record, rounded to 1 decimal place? 27.0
